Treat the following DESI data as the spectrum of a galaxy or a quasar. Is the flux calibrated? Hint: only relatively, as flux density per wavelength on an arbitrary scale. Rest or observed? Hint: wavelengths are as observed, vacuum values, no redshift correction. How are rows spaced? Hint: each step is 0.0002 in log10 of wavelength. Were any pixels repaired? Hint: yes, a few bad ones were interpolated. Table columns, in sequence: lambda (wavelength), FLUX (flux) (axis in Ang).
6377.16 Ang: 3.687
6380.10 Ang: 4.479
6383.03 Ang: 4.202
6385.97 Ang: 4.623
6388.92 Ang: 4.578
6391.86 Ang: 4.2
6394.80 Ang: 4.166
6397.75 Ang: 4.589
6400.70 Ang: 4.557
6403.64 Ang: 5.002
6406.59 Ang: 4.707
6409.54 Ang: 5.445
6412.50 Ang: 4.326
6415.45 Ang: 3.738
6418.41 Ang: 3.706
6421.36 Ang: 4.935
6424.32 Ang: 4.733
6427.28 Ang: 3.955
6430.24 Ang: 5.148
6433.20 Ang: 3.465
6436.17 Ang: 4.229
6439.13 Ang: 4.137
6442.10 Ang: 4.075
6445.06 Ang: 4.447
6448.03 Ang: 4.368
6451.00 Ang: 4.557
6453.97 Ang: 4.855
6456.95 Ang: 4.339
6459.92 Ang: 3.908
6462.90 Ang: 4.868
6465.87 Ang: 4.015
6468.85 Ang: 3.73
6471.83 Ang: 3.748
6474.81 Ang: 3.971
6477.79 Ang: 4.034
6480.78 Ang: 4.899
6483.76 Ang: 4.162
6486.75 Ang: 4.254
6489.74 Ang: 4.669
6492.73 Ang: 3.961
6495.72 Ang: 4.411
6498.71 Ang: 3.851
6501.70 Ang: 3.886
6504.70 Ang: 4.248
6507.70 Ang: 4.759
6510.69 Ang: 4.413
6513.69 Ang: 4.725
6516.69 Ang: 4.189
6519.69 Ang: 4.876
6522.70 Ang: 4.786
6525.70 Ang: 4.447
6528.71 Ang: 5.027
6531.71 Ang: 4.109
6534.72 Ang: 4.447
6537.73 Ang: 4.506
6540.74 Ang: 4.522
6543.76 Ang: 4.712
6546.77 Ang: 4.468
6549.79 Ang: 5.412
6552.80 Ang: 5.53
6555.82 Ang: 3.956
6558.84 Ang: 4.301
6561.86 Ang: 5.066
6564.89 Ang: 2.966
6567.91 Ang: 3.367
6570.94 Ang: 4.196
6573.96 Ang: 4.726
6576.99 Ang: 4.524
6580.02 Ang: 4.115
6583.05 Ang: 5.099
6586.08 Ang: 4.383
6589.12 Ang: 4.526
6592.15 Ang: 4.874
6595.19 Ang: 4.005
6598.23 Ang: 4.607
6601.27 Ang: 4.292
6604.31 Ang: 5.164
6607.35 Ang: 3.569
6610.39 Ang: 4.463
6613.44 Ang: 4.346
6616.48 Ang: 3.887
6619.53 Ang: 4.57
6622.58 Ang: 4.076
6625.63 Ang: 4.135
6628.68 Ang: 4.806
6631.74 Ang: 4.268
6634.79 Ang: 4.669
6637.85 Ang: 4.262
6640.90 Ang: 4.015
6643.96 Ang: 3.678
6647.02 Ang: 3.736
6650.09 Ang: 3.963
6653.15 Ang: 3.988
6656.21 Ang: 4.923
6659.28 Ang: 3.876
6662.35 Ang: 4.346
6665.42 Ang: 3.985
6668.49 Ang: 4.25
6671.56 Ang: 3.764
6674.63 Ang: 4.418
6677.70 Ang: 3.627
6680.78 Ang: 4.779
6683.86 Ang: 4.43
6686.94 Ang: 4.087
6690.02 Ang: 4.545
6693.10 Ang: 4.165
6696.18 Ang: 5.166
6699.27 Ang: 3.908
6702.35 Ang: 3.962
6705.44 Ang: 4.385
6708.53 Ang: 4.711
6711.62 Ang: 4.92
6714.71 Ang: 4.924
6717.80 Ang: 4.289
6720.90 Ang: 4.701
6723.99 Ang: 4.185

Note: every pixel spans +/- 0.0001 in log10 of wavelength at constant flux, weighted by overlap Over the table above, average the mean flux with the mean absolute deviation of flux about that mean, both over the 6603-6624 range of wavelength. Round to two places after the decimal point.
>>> 2.34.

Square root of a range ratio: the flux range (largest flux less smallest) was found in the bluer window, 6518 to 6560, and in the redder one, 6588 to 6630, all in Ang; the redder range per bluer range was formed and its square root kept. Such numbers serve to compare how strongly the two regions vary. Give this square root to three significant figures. 1.01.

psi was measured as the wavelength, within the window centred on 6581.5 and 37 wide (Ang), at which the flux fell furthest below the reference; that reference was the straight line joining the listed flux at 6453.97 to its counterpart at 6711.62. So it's 6564.89 Ang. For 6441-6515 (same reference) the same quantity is 6468.85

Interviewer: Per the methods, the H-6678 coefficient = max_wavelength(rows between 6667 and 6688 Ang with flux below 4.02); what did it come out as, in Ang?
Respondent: 6677.70 Ang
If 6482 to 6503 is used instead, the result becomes 6501.70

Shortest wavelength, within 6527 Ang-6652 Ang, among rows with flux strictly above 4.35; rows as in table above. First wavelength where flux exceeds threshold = 6528.71 Ang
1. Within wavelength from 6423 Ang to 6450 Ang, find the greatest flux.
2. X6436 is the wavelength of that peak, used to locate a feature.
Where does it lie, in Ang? 6430.24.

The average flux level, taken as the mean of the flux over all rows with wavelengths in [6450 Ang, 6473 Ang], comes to 4.3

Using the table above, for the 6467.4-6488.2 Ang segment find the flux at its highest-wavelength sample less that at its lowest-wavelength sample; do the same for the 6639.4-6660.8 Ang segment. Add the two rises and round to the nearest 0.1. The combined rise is 0.4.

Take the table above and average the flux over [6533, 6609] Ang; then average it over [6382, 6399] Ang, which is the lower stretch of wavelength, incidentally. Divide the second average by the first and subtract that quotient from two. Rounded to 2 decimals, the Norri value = 1.01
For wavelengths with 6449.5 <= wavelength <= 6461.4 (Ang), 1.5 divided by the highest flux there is 0.309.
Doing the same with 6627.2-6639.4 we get 0.312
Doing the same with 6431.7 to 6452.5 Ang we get 0.329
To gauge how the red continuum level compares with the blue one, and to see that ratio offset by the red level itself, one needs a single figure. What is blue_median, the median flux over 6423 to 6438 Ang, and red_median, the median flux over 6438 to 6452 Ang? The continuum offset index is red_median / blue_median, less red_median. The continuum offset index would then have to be -3.34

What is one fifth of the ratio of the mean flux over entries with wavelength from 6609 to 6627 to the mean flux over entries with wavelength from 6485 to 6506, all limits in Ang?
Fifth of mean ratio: 0.203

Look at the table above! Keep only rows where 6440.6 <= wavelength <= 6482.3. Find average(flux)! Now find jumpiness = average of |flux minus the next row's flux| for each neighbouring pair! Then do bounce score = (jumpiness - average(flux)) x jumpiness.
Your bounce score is -1.5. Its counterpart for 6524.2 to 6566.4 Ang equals -2.5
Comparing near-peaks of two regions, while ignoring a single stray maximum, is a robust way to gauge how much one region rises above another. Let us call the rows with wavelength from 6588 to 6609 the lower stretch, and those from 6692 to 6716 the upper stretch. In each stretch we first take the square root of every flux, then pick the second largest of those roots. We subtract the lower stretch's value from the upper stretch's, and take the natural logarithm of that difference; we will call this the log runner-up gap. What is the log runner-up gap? -4.5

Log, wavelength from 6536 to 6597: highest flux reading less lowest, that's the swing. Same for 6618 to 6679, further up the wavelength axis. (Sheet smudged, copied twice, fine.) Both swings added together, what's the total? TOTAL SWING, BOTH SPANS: 3.9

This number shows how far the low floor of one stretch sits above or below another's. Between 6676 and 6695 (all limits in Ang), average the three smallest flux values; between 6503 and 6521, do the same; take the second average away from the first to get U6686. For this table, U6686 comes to -0.32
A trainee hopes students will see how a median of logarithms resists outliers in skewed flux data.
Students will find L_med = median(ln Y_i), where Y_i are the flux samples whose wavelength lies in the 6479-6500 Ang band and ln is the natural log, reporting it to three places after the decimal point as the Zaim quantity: 1.448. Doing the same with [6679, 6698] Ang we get 1.501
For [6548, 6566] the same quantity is 1.541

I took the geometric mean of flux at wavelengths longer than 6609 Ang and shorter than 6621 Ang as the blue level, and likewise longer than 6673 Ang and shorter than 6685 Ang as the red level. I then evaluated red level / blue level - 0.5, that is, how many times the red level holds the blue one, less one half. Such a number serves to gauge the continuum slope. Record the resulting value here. 0.50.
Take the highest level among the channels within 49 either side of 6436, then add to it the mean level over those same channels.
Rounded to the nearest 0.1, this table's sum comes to 9.8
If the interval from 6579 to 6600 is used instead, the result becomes 9.6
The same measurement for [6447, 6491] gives 9.2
